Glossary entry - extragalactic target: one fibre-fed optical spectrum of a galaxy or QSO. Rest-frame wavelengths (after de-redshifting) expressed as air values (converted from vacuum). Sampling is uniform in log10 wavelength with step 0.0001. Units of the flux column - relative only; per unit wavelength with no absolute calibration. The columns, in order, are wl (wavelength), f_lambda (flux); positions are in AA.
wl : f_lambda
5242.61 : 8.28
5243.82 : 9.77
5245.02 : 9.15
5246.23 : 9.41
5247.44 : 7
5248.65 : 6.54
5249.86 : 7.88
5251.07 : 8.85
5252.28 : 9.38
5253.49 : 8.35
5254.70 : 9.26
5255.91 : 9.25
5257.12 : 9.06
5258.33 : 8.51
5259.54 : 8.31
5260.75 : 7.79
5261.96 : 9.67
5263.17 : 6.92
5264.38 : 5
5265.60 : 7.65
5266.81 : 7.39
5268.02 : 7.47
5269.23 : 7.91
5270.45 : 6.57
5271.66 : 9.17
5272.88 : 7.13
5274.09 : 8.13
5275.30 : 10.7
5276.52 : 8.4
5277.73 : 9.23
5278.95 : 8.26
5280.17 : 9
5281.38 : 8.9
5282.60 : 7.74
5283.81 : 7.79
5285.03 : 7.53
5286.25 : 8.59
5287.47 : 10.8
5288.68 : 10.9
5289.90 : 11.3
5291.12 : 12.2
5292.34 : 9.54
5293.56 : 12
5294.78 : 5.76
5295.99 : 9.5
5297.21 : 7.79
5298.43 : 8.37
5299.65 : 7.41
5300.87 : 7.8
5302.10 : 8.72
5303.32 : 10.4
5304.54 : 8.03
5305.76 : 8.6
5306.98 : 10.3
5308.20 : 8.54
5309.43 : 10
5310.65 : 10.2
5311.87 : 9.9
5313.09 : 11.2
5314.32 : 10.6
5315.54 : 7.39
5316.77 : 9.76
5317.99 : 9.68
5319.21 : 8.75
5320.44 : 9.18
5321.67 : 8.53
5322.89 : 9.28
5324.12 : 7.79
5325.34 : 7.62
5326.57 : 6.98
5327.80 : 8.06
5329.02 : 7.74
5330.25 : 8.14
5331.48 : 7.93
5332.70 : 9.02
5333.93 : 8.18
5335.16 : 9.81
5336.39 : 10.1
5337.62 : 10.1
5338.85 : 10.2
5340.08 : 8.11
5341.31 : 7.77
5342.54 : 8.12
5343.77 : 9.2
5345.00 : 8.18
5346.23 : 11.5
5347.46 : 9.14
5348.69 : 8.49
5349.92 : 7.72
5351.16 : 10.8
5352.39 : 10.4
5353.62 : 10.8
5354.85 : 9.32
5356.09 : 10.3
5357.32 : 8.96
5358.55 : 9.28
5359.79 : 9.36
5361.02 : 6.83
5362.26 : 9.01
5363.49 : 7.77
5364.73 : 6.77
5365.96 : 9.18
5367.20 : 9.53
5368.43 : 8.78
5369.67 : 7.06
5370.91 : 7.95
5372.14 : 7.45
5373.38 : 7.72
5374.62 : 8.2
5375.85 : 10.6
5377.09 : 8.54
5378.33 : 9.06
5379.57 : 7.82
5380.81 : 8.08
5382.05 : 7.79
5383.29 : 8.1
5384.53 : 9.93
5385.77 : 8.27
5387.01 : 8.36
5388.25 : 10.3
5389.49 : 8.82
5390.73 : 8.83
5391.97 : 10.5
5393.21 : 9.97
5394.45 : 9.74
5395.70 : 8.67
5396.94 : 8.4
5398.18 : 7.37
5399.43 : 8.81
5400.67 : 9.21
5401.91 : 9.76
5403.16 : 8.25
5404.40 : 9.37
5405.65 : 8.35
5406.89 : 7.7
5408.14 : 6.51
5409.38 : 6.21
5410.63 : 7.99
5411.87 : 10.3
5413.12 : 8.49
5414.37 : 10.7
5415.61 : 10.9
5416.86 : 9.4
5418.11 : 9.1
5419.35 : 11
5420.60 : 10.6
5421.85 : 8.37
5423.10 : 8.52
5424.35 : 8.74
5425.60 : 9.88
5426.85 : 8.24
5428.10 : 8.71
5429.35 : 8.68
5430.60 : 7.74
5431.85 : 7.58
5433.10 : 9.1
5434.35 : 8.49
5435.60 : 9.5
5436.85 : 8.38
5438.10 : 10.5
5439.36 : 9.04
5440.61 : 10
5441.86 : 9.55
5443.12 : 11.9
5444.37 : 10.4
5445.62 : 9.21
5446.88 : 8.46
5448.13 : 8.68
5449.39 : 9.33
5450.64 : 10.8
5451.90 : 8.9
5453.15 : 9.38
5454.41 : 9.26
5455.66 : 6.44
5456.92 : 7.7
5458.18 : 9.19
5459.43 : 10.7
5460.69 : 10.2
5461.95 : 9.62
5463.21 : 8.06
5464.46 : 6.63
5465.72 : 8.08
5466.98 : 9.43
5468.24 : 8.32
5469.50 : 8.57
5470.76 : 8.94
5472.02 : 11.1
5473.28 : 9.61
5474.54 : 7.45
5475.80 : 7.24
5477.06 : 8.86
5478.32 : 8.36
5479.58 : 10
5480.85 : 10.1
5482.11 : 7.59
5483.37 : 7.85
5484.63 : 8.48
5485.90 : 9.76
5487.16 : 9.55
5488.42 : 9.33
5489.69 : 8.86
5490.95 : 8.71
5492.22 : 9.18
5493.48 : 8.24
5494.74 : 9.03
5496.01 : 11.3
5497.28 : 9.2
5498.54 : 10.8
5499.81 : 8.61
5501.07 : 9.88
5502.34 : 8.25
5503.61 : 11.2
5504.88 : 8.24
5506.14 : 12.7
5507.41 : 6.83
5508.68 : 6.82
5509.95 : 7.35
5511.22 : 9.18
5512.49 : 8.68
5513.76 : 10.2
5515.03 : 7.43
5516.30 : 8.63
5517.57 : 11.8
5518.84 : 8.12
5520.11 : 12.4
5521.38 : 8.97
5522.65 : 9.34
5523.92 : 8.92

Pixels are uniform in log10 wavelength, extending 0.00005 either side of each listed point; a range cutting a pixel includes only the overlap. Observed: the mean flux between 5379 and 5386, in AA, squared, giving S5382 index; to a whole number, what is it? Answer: 69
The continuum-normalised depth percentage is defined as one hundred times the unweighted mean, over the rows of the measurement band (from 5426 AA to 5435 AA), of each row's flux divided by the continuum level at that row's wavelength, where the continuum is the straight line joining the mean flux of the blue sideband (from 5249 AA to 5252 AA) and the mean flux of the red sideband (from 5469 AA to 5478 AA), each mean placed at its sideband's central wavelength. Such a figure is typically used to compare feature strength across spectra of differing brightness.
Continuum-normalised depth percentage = 96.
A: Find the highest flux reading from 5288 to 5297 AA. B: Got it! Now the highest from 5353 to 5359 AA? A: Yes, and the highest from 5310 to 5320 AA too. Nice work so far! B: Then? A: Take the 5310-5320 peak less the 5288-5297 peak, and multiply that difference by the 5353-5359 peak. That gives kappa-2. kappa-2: -11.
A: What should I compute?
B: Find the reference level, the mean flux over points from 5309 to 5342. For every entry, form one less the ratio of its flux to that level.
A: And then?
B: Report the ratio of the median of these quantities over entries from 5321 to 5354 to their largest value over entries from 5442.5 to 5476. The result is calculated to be 0.19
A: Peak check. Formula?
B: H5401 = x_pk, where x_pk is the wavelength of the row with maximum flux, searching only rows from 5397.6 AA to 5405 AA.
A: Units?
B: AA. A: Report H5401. 5401.91 AA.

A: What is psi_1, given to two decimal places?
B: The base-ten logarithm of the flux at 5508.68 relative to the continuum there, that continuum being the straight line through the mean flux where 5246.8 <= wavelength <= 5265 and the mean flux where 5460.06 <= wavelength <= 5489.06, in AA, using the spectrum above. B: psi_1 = -0.12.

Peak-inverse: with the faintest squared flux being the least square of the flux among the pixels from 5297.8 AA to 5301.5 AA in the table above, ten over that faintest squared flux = 0.182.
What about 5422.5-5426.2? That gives 0.138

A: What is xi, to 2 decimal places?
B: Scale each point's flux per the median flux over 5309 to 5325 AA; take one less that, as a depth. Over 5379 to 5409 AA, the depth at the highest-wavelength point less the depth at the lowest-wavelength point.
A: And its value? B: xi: 0.14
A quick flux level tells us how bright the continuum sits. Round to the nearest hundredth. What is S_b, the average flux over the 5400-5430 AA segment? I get 8.96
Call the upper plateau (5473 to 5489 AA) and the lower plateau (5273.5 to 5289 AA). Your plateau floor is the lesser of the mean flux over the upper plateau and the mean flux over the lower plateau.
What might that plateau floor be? 8.8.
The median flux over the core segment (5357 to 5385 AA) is 8.20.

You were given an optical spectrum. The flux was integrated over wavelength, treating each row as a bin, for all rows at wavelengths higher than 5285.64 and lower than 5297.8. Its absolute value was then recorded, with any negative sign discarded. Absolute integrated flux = 120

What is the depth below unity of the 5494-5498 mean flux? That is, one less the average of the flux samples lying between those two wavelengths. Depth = -8.8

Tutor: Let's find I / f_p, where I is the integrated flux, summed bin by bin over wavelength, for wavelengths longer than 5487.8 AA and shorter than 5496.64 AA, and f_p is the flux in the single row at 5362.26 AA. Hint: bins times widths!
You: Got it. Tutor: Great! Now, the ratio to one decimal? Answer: 9.1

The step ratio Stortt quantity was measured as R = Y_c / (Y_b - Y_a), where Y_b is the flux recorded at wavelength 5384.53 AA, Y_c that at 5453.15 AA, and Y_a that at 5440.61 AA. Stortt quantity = -134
